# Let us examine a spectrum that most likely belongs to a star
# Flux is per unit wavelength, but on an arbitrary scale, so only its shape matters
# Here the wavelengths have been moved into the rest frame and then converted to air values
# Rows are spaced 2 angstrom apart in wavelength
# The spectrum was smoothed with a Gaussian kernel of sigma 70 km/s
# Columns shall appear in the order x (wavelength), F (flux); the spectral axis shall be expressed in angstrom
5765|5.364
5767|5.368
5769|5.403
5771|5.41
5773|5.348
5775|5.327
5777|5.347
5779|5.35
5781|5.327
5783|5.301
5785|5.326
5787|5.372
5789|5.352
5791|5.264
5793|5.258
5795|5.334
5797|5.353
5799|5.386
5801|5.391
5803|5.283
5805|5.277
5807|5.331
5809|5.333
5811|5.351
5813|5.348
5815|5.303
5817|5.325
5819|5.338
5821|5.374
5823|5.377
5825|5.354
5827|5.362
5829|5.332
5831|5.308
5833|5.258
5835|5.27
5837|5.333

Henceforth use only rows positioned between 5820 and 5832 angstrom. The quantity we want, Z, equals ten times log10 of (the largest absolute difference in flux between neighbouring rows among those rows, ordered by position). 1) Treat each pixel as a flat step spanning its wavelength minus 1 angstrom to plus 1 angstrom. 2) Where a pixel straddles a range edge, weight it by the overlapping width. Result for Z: -15.2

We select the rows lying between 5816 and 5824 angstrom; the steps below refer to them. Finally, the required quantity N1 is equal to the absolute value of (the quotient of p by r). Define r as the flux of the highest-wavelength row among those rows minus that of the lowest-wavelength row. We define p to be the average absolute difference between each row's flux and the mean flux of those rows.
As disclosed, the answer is 0.42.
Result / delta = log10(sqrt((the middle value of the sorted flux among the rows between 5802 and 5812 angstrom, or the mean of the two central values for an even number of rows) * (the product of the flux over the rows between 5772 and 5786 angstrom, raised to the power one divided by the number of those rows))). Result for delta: 0.727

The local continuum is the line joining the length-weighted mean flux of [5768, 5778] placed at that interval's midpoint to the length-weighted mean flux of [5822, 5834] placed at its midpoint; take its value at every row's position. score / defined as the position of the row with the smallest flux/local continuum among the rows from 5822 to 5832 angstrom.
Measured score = 5831 angstrom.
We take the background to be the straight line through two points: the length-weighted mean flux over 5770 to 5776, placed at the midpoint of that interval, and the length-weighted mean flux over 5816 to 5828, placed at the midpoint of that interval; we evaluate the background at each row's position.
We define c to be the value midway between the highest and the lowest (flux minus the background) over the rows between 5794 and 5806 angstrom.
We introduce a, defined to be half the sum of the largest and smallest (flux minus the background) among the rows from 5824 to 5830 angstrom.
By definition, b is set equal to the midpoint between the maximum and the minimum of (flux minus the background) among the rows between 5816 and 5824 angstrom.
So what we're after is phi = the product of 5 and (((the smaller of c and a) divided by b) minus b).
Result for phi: 28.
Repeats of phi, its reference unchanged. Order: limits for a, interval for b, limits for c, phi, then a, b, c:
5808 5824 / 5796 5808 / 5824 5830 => 3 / -0.015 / -0.024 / -0.007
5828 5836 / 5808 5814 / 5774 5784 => 20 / -0.059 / -0.015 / -0.035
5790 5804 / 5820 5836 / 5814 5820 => 5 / -0.034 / -0.037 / -0.035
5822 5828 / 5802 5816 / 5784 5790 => 1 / 0.011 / -0.043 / -0.011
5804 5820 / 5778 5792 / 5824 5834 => 5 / -0.043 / -0.041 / -0.044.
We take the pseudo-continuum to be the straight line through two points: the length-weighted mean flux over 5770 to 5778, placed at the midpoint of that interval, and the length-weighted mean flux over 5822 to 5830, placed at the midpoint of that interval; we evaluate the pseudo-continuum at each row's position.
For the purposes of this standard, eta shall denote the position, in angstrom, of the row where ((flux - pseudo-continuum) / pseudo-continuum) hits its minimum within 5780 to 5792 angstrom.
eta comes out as 5791 angstrom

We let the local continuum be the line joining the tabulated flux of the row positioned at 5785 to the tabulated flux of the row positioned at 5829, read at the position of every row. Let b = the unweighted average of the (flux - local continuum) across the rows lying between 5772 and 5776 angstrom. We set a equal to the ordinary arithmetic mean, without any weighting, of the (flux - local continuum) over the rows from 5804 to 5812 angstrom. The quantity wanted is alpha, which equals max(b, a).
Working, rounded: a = -0.006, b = 0.013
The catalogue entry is 0.013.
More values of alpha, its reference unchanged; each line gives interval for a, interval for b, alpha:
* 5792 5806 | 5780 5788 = 0.006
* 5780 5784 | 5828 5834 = -0.012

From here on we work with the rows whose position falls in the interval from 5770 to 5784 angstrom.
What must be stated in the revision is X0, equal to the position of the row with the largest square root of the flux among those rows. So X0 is 5771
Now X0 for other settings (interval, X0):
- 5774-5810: 5801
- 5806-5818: 5811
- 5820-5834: 5823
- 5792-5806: 5801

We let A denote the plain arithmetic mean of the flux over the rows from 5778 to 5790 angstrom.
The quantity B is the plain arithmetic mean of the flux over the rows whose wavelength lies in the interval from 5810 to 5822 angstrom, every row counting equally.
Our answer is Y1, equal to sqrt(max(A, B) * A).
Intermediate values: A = 5.338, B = 5.34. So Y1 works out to 5.339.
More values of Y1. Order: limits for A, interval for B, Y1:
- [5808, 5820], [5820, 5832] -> 5.342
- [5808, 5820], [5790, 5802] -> 5.333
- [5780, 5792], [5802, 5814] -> 5.324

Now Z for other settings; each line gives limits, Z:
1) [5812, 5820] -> -13.5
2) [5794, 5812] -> -9.7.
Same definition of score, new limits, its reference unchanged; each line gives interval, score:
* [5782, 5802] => 5793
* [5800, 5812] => 5805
